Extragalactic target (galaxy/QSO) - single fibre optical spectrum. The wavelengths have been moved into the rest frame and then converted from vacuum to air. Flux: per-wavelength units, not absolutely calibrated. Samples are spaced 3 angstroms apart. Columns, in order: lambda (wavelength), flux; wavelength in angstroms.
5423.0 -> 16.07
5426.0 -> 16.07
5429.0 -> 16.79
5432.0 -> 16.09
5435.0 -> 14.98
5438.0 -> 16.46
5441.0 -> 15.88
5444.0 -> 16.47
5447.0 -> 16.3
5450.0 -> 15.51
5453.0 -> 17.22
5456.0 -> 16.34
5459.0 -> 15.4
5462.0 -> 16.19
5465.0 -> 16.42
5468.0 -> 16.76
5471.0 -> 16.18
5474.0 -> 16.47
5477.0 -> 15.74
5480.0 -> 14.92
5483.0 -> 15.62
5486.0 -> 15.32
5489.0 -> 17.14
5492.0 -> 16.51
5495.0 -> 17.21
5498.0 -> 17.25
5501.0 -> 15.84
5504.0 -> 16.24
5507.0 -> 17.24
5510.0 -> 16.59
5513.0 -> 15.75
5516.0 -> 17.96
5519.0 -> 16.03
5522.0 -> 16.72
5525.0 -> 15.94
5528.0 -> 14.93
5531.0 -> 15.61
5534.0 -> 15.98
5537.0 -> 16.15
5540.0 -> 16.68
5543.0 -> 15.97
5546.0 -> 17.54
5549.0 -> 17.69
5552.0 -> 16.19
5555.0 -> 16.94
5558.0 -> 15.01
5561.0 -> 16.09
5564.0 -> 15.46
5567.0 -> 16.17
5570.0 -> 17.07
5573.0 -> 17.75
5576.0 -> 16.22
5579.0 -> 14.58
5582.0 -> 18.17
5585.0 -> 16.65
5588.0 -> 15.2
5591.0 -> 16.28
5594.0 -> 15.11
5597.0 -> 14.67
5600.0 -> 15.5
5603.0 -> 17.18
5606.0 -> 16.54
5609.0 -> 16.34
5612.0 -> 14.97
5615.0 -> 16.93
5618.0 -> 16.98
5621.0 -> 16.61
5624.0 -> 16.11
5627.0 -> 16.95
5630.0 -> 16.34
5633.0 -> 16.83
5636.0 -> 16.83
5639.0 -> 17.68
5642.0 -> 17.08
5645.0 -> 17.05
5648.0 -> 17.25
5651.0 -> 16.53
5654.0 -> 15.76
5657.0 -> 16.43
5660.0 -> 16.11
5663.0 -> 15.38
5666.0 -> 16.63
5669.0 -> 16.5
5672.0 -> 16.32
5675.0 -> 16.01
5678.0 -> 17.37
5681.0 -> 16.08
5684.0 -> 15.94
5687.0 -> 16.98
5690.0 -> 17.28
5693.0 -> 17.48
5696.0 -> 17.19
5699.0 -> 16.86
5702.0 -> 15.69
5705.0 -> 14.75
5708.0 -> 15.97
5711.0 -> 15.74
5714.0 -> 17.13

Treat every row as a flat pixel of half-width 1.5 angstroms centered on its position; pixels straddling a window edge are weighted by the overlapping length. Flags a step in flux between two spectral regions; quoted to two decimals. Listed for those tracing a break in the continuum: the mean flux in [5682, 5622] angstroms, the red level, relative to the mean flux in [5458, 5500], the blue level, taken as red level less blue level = 0.34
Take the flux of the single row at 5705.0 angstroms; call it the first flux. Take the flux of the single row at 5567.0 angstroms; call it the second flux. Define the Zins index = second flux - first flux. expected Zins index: 1.4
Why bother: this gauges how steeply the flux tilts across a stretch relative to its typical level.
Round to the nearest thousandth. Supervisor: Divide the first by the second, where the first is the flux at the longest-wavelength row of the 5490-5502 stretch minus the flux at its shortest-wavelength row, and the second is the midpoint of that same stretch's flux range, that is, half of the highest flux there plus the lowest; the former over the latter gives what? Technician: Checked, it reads -0.040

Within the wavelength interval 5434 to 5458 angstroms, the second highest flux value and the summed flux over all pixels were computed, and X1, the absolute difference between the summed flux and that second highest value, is 113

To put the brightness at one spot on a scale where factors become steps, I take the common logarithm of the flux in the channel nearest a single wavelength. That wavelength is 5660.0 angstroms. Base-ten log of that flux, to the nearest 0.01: 1.21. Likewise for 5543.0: 1.20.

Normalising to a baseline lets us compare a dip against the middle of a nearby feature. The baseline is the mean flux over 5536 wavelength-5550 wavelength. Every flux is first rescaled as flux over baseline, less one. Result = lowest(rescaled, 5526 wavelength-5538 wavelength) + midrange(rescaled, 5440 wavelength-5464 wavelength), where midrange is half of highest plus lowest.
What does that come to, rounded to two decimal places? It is -0.14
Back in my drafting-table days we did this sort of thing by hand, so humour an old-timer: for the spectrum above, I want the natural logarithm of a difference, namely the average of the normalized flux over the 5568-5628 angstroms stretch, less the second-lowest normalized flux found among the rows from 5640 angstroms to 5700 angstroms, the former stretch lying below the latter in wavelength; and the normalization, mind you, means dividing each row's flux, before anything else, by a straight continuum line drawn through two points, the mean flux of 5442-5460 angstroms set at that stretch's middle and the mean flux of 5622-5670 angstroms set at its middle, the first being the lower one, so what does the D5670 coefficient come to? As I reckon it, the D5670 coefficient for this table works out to -3.3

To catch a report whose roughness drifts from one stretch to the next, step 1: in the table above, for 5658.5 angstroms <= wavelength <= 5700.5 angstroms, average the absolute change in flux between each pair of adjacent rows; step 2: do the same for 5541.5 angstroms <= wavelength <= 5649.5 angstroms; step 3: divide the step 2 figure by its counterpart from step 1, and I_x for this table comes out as 1.7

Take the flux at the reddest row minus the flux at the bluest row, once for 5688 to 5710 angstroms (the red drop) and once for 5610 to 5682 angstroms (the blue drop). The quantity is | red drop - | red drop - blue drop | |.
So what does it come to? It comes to 3.73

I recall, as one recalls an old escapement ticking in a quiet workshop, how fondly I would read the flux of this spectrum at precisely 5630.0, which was 16.34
